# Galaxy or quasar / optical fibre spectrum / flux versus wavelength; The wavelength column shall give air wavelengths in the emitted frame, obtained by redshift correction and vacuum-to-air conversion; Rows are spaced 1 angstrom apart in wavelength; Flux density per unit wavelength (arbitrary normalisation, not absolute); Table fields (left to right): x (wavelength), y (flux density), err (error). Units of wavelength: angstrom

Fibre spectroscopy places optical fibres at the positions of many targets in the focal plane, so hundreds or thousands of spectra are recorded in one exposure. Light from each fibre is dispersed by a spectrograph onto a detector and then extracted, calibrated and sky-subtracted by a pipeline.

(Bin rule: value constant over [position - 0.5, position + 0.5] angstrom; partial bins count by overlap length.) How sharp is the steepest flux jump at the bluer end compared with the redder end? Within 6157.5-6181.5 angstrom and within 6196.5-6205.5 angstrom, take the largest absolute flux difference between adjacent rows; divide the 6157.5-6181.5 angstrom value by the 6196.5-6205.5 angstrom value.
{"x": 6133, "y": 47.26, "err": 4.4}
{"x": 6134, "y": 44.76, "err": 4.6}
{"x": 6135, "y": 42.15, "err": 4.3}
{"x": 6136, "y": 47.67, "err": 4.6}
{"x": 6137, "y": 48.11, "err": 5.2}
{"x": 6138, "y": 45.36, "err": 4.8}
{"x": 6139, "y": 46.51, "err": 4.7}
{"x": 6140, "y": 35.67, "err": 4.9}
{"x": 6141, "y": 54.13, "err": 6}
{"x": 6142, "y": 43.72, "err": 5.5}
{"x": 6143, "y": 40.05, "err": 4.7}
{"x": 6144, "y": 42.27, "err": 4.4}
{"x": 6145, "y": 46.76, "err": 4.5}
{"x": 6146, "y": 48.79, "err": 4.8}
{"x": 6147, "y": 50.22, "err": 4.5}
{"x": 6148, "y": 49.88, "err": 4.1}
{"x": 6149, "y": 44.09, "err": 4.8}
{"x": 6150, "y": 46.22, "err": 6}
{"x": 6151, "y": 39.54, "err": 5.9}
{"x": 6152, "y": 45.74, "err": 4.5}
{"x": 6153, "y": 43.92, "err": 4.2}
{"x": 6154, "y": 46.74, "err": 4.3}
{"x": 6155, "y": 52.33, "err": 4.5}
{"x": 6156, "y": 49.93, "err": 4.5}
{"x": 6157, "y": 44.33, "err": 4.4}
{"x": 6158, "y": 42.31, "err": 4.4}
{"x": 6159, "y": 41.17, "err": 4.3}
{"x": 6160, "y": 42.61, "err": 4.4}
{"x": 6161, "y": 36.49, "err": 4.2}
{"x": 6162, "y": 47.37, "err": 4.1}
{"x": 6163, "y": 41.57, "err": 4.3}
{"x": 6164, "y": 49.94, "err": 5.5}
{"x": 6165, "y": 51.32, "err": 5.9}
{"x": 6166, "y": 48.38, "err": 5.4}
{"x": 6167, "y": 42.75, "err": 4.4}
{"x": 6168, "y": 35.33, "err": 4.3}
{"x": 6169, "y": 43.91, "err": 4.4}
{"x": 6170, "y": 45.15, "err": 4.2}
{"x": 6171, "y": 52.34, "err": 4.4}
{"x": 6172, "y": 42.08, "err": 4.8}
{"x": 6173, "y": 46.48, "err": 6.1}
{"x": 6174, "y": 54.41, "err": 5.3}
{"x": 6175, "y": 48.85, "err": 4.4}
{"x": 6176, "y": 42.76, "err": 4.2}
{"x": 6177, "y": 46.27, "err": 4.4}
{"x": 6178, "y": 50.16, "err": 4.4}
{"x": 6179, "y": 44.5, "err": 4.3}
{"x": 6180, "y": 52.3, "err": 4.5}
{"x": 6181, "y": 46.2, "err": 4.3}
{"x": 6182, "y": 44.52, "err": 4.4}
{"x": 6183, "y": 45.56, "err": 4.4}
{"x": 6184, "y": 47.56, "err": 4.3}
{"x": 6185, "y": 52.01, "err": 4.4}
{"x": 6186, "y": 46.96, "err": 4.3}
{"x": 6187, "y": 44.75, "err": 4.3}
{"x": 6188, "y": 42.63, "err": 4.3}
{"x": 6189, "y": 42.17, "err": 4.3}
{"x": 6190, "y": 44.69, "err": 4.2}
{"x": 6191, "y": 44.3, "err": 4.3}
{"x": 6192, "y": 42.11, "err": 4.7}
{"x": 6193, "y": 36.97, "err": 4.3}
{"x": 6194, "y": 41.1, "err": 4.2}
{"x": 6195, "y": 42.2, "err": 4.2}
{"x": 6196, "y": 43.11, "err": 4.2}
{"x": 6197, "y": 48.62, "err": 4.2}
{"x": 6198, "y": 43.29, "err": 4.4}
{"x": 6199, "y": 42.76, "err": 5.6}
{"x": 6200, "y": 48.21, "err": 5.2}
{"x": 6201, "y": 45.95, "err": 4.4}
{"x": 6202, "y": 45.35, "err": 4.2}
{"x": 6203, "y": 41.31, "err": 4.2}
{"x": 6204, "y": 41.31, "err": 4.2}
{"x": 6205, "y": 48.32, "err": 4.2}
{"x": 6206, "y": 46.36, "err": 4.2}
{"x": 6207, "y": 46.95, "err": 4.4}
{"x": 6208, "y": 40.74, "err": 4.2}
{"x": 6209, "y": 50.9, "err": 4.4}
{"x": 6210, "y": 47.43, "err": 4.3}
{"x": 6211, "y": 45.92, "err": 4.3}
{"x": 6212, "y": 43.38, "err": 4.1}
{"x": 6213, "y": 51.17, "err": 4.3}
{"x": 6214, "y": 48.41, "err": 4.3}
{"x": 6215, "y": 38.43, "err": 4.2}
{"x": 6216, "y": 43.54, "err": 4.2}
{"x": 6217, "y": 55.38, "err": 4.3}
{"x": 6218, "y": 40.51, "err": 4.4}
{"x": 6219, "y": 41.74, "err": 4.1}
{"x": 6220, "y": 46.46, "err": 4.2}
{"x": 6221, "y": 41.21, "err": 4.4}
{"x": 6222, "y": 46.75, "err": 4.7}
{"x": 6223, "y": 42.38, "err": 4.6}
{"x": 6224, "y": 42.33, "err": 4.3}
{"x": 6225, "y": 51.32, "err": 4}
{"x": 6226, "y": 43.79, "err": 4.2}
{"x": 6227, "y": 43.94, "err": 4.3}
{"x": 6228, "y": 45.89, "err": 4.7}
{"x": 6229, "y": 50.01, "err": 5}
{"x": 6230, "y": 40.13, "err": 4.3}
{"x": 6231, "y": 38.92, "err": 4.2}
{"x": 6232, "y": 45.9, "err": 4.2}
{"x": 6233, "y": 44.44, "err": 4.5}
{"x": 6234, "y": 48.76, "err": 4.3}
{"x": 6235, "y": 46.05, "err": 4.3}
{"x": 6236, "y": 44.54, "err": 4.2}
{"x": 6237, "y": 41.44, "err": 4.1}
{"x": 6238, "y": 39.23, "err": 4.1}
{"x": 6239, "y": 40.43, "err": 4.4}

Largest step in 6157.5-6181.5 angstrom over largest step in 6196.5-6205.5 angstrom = 1.6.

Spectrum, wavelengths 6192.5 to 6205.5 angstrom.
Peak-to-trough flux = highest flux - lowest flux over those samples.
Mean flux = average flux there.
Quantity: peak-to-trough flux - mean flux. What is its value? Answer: -32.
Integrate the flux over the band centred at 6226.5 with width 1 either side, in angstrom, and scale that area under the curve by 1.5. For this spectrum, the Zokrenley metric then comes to 132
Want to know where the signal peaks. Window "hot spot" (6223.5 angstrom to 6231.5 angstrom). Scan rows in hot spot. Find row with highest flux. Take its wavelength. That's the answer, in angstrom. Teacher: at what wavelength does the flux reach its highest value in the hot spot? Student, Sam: 6225 angstrom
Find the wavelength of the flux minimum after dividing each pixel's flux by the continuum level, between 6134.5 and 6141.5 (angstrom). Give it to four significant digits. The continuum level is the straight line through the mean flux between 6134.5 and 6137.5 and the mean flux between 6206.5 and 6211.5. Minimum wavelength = 6140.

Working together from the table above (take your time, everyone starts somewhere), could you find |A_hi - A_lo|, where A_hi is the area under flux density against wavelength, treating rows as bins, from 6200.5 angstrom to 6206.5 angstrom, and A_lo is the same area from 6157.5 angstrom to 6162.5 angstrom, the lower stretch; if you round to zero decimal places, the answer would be 59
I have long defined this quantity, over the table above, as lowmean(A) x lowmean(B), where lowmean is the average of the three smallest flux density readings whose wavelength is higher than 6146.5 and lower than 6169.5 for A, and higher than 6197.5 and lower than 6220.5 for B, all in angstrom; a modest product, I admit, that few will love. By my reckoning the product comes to 1481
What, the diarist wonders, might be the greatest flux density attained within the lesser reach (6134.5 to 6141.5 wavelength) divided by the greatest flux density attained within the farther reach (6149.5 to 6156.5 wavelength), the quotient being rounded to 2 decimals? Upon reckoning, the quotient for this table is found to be 1.03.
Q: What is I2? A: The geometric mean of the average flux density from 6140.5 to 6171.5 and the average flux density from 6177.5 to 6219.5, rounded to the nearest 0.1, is 45.3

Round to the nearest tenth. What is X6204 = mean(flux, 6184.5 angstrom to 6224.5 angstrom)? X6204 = 44.7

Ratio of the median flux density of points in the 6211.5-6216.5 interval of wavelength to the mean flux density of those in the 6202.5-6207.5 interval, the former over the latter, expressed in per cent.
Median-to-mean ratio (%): 97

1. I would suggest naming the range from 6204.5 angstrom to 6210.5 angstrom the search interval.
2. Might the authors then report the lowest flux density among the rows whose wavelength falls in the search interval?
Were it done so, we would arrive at 40.74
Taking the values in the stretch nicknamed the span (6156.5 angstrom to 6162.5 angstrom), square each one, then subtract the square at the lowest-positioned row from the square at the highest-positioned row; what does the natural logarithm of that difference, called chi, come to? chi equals 5.6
